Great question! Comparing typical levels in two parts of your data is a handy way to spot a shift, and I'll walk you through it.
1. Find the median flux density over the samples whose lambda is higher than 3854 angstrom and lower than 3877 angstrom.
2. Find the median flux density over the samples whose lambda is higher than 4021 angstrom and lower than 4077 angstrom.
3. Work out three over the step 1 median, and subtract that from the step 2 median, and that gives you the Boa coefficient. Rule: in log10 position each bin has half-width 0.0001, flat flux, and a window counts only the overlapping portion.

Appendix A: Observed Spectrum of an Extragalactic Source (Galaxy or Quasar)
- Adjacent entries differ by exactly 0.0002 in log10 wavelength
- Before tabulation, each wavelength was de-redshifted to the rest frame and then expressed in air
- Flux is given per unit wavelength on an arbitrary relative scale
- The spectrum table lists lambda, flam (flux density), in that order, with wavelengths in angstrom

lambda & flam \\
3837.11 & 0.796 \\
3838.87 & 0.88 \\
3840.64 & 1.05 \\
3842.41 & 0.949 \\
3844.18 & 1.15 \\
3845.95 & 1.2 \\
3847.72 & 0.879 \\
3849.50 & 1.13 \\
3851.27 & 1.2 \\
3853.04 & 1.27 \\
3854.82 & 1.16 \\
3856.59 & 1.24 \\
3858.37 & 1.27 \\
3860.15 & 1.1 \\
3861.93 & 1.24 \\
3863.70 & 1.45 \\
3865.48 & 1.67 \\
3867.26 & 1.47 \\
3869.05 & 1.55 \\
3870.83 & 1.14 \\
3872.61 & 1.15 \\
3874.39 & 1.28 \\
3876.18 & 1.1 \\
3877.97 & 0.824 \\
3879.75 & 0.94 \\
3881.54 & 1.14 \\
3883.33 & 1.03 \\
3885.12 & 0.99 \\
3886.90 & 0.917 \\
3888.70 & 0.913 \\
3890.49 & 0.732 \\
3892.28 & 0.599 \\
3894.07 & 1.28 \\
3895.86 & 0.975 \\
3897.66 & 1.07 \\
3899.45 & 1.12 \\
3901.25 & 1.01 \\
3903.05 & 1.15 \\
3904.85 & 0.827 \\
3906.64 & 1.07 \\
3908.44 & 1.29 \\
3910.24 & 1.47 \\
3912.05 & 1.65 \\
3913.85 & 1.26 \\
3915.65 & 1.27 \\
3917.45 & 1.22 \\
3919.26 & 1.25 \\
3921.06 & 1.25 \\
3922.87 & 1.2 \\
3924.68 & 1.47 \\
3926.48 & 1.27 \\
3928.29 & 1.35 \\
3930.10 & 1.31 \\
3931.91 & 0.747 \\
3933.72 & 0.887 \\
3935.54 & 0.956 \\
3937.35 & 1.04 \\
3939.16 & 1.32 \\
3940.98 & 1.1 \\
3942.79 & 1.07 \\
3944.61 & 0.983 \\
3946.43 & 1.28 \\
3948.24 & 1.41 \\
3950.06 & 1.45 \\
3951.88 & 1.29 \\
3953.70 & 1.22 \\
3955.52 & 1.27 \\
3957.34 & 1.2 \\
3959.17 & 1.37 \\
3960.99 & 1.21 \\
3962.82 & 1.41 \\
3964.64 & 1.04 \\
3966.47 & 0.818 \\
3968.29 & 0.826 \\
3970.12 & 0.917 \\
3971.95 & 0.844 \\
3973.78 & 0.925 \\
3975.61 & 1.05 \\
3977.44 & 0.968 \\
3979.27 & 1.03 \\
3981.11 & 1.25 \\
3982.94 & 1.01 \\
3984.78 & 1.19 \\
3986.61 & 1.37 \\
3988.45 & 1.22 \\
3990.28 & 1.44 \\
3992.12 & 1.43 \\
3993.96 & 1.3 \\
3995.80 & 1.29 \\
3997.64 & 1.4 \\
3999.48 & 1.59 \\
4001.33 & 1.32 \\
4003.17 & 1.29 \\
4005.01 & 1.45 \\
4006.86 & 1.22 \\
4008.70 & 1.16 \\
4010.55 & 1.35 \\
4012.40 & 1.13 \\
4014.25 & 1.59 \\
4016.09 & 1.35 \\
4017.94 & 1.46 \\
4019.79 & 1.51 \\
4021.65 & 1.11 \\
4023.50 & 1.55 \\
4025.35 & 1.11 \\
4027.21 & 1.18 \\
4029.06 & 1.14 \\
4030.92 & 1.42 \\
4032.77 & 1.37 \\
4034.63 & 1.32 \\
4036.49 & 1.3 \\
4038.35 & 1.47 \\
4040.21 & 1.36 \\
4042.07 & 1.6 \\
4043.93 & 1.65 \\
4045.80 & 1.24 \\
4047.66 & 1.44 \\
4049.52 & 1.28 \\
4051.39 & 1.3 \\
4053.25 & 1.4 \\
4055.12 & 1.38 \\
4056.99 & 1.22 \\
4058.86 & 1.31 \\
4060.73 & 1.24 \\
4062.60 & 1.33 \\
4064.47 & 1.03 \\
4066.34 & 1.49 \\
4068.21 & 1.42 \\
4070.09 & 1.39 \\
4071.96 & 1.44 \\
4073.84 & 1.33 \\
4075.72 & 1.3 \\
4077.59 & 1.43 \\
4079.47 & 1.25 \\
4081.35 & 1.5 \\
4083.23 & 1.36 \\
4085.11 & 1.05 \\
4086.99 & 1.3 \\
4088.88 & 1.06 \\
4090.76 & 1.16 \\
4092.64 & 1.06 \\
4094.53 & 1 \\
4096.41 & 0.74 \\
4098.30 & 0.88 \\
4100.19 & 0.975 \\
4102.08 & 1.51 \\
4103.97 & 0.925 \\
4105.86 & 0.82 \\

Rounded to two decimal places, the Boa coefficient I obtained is -1.09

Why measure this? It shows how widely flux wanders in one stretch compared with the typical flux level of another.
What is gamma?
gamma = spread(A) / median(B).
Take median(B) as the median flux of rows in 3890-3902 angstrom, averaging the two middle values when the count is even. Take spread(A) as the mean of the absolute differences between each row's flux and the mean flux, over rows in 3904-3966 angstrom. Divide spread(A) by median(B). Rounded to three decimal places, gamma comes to 0.146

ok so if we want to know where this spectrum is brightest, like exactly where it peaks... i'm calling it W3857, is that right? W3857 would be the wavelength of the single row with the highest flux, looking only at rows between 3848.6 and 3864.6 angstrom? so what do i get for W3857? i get 3863.70 angstrom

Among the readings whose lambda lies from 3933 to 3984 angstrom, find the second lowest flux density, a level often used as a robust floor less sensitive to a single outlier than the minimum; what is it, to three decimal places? 0.826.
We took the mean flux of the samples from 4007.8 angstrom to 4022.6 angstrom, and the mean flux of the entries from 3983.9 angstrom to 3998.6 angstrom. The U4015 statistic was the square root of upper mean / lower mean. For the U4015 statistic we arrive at 1.00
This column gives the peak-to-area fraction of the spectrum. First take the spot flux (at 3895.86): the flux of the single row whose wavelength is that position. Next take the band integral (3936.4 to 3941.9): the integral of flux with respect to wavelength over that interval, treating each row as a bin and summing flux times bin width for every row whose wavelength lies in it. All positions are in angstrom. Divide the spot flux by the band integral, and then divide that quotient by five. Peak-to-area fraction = 0.031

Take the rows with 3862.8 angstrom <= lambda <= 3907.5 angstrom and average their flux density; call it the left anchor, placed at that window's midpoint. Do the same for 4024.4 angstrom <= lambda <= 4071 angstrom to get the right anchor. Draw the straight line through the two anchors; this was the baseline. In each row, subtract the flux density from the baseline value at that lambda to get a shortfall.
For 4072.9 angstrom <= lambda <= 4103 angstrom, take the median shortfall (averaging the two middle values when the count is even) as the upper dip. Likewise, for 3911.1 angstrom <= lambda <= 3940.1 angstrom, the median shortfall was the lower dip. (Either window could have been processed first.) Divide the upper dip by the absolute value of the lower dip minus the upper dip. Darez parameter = 0.6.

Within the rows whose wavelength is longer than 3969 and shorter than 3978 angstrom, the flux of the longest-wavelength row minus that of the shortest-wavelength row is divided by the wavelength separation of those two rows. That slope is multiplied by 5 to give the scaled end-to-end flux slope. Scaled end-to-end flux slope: 0.035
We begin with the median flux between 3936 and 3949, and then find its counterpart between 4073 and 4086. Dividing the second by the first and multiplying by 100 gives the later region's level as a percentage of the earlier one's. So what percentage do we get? 121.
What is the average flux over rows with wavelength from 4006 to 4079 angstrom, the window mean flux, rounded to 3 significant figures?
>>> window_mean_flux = 1.34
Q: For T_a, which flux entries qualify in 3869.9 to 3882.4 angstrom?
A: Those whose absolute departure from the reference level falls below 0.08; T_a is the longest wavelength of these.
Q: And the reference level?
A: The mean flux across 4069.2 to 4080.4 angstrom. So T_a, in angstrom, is 3874.39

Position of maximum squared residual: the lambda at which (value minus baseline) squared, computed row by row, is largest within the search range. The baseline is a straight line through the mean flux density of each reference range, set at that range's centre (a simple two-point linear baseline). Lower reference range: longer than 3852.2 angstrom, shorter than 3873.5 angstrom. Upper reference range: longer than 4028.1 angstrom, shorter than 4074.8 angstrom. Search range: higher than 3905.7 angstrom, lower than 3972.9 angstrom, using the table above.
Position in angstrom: 3931.91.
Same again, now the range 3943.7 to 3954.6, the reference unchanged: 3944.61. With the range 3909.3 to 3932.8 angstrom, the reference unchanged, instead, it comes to 3931.91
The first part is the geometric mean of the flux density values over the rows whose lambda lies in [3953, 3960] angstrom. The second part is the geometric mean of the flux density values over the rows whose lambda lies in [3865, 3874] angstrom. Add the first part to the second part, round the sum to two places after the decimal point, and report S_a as 2.64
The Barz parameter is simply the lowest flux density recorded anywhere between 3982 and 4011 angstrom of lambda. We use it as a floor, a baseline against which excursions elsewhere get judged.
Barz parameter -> 1.01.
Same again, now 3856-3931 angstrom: 0.599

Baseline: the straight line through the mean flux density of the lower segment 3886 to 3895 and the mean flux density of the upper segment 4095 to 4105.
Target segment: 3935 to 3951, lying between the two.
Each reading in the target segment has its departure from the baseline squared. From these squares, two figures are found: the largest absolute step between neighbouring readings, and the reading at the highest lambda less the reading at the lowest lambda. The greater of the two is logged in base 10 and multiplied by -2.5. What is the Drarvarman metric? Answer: 1.39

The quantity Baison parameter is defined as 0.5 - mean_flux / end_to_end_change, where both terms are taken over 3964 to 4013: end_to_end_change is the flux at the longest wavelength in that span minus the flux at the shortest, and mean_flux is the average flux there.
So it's -13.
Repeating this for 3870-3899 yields 15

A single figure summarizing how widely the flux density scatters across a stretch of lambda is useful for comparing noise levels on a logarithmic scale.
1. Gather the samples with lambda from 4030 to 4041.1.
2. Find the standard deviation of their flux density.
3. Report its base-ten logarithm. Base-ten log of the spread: -1.2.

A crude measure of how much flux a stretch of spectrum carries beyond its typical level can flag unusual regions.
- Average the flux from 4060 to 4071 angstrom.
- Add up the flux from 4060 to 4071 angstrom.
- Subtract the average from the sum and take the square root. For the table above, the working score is 2.57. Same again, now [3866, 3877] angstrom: 2.53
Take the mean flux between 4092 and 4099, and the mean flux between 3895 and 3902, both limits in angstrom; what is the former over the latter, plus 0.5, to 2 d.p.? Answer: 1.38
